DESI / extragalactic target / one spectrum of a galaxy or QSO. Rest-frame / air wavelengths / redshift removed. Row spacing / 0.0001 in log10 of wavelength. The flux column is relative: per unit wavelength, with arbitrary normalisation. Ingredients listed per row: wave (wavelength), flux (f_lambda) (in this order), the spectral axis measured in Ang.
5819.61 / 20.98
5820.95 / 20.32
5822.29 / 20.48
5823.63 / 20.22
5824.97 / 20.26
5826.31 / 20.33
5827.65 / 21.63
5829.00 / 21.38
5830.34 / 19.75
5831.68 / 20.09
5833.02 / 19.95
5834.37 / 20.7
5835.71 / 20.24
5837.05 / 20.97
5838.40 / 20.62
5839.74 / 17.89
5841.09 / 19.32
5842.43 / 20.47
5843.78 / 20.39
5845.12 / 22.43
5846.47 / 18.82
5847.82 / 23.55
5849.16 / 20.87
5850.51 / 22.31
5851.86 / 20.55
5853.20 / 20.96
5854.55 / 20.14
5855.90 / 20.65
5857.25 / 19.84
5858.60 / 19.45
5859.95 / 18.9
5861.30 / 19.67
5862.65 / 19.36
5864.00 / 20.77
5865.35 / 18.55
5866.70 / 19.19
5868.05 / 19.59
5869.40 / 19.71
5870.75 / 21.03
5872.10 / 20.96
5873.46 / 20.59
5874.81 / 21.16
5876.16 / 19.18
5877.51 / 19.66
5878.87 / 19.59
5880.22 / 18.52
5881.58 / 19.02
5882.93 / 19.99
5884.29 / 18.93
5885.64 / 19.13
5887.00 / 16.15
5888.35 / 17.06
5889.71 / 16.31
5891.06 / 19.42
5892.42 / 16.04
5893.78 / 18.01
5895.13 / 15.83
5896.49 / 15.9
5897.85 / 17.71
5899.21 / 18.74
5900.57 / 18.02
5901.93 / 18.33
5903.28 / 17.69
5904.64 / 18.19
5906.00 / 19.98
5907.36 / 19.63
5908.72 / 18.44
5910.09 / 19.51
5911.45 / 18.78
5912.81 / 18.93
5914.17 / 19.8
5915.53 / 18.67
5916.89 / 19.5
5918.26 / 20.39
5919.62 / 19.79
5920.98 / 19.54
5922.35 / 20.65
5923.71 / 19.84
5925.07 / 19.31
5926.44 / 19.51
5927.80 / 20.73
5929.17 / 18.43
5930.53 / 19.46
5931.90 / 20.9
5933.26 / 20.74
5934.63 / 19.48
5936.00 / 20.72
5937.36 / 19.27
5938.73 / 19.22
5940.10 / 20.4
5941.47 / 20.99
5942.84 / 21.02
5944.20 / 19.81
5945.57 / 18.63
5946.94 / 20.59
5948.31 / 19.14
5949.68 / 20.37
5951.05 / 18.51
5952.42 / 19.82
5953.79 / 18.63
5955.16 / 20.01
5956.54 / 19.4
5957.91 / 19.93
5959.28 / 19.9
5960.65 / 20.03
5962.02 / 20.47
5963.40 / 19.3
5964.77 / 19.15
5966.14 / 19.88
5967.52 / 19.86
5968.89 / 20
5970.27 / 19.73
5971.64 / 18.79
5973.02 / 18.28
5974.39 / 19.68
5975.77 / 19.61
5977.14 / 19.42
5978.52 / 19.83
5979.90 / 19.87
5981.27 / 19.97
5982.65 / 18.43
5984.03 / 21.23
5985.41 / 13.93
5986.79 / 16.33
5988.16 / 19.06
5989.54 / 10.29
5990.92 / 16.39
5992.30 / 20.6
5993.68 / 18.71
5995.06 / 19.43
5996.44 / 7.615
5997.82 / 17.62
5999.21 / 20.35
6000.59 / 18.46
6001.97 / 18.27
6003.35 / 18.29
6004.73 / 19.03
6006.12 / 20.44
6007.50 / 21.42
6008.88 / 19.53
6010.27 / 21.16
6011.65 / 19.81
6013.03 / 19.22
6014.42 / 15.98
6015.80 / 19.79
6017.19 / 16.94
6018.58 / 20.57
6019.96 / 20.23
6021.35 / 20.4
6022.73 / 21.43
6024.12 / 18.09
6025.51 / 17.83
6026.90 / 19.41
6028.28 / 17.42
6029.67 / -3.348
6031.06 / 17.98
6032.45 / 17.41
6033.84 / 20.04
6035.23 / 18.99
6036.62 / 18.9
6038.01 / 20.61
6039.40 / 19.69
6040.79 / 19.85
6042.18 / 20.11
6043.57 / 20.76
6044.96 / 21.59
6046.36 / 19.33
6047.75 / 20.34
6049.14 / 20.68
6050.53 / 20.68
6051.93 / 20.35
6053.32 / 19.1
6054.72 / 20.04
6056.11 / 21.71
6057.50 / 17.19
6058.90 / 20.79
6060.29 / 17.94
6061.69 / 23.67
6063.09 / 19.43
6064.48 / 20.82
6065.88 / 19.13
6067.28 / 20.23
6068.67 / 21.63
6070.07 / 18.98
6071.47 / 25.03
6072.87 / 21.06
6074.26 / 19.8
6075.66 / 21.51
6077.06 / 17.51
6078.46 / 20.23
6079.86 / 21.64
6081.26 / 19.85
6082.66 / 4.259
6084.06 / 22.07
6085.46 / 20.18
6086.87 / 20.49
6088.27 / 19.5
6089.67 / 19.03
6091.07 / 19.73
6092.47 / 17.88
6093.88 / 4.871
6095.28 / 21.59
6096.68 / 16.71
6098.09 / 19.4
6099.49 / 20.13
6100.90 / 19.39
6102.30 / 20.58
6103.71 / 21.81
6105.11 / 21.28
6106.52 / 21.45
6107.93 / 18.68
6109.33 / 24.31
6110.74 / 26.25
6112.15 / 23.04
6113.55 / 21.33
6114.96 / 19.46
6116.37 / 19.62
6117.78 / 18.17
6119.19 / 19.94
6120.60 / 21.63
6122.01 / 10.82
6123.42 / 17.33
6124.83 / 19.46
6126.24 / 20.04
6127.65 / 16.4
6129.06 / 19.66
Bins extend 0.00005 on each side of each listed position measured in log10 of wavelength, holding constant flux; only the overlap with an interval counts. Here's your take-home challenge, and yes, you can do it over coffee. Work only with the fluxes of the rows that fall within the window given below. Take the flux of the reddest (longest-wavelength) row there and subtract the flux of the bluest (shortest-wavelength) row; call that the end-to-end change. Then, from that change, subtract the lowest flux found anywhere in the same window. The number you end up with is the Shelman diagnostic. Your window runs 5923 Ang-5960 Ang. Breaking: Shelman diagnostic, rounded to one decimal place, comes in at -18.4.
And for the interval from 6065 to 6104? -1.6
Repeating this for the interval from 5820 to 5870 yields -18.5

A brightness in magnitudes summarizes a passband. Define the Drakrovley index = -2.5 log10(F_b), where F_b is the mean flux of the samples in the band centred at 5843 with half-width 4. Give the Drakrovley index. -3.25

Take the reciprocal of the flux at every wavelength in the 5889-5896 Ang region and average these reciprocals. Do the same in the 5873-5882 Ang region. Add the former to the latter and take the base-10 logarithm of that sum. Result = -0.96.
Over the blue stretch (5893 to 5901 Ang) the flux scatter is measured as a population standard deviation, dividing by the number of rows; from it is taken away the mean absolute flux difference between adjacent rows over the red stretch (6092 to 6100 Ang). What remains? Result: -6.5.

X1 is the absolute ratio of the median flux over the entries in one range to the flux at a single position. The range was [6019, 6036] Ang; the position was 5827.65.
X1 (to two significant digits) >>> 0.86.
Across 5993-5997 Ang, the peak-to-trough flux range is 11.8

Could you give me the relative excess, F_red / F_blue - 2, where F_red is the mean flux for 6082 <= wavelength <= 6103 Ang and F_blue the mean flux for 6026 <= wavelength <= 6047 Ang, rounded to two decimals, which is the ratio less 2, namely -1.01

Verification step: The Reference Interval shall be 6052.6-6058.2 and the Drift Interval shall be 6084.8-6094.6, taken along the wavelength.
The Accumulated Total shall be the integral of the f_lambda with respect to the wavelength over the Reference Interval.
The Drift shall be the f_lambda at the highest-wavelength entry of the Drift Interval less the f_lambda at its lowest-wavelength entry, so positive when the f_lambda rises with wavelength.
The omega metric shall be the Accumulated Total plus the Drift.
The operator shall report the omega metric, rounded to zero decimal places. 94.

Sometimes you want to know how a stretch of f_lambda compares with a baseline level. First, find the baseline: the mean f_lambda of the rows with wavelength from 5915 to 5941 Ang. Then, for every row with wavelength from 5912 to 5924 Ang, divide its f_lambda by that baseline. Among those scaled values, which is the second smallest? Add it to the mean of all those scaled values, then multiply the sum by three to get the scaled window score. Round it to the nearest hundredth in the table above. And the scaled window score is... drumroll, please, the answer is 5.84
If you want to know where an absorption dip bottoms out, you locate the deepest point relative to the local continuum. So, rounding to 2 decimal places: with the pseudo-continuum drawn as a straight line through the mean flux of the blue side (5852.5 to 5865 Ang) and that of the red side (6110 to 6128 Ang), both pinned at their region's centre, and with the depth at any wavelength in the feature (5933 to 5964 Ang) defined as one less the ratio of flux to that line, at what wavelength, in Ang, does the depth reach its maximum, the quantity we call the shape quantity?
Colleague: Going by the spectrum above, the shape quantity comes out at 5951.05 Ang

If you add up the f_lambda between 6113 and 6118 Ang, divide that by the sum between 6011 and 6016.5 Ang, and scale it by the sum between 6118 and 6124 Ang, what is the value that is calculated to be 73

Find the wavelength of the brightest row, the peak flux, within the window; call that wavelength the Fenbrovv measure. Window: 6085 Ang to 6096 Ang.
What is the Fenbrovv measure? 6095.28 Ang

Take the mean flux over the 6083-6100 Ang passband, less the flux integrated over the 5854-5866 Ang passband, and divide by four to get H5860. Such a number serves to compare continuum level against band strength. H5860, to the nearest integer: -55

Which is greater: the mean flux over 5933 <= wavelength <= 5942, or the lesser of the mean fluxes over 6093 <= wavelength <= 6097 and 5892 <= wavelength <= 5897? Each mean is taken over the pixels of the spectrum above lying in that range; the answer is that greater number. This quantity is 20.1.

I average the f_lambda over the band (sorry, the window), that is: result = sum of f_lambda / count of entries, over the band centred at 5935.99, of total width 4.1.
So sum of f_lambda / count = 19.8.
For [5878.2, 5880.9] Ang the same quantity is 19.1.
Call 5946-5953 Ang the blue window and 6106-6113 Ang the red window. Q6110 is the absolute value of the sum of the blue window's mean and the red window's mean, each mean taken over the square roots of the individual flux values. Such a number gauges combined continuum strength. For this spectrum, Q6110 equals 9.20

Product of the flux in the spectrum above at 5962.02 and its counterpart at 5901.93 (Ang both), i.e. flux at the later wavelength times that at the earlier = 375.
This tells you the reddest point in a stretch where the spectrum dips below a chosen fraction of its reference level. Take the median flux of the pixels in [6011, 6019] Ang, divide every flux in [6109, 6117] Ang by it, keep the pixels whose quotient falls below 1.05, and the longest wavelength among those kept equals 6116.37 Ang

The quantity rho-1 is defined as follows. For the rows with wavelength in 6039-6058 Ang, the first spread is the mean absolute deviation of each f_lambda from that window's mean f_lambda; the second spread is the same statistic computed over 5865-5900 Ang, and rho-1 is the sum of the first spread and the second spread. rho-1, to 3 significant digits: 2.07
